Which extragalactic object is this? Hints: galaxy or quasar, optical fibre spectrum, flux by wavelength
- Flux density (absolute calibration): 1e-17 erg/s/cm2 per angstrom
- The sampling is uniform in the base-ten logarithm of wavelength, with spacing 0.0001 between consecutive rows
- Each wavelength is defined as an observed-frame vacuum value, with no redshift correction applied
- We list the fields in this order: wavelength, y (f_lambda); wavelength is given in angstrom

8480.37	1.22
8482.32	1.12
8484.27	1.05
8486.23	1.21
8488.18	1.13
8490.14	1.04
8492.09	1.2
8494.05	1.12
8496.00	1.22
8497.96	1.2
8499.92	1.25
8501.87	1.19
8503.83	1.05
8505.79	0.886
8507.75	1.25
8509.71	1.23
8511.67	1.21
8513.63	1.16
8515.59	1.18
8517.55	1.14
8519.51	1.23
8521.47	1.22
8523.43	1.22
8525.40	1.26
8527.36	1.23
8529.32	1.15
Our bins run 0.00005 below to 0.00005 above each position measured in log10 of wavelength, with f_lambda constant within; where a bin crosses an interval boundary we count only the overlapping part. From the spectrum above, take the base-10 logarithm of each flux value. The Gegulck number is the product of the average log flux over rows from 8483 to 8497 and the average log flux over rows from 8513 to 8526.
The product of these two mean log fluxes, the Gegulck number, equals 0.0044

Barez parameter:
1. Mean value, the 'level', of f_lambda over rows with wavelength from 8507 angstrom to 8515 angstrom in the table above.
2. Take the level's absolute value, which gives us 1.21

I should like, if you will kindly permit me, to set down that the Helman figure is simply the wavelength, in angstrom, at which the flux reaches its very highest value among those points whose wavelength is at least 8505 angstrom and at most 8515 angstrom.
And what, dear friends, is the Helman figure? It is 8507.75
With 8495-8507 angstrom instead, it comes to 8499.92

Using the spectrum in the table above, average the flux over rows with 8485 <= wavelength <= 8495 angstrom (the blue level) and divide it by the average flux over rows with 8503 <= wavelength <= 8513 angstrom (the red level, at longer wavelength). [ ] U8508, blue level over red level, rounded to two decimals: 1.01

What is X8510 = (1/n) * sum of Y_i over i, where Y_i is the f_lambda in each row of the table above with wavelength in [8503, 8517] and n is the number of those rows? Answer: 1.14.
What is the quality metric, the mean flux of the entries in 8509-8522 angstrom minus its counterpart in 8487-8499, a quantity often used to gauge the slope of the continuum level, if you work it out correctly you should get 0.04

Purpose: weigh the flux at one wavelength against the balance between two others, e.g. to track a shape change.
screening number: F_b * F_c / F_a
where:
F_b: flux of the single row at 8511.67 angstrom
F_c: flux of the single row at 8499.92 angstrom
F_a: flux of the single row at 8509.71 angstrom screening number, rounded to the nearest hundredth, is 1.23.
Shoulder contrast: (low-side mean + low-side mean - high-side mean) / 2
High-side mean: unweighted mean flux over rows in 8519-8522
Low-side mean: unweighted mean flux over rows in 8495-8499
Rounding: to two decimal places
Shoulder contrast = 0.60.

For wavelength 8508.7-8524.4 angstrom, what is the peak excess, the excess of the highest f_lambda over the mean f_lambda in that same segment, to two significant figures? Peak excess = 0.031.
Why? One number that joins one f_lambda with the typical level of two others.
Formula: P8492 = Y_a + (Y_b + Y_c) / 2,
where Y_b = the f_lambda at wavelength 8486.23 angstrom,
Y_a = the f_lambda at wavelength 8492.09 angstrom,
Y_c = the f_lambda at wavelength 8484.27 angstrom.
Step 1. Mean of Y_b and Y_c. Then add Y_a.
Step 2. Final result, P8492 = 2.33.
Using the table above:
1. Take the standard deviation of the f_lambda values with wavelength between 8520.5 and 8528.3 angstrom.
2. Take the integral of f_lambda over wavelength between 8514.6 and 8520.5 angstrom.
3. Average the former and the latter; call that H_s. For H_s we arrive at 3.5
